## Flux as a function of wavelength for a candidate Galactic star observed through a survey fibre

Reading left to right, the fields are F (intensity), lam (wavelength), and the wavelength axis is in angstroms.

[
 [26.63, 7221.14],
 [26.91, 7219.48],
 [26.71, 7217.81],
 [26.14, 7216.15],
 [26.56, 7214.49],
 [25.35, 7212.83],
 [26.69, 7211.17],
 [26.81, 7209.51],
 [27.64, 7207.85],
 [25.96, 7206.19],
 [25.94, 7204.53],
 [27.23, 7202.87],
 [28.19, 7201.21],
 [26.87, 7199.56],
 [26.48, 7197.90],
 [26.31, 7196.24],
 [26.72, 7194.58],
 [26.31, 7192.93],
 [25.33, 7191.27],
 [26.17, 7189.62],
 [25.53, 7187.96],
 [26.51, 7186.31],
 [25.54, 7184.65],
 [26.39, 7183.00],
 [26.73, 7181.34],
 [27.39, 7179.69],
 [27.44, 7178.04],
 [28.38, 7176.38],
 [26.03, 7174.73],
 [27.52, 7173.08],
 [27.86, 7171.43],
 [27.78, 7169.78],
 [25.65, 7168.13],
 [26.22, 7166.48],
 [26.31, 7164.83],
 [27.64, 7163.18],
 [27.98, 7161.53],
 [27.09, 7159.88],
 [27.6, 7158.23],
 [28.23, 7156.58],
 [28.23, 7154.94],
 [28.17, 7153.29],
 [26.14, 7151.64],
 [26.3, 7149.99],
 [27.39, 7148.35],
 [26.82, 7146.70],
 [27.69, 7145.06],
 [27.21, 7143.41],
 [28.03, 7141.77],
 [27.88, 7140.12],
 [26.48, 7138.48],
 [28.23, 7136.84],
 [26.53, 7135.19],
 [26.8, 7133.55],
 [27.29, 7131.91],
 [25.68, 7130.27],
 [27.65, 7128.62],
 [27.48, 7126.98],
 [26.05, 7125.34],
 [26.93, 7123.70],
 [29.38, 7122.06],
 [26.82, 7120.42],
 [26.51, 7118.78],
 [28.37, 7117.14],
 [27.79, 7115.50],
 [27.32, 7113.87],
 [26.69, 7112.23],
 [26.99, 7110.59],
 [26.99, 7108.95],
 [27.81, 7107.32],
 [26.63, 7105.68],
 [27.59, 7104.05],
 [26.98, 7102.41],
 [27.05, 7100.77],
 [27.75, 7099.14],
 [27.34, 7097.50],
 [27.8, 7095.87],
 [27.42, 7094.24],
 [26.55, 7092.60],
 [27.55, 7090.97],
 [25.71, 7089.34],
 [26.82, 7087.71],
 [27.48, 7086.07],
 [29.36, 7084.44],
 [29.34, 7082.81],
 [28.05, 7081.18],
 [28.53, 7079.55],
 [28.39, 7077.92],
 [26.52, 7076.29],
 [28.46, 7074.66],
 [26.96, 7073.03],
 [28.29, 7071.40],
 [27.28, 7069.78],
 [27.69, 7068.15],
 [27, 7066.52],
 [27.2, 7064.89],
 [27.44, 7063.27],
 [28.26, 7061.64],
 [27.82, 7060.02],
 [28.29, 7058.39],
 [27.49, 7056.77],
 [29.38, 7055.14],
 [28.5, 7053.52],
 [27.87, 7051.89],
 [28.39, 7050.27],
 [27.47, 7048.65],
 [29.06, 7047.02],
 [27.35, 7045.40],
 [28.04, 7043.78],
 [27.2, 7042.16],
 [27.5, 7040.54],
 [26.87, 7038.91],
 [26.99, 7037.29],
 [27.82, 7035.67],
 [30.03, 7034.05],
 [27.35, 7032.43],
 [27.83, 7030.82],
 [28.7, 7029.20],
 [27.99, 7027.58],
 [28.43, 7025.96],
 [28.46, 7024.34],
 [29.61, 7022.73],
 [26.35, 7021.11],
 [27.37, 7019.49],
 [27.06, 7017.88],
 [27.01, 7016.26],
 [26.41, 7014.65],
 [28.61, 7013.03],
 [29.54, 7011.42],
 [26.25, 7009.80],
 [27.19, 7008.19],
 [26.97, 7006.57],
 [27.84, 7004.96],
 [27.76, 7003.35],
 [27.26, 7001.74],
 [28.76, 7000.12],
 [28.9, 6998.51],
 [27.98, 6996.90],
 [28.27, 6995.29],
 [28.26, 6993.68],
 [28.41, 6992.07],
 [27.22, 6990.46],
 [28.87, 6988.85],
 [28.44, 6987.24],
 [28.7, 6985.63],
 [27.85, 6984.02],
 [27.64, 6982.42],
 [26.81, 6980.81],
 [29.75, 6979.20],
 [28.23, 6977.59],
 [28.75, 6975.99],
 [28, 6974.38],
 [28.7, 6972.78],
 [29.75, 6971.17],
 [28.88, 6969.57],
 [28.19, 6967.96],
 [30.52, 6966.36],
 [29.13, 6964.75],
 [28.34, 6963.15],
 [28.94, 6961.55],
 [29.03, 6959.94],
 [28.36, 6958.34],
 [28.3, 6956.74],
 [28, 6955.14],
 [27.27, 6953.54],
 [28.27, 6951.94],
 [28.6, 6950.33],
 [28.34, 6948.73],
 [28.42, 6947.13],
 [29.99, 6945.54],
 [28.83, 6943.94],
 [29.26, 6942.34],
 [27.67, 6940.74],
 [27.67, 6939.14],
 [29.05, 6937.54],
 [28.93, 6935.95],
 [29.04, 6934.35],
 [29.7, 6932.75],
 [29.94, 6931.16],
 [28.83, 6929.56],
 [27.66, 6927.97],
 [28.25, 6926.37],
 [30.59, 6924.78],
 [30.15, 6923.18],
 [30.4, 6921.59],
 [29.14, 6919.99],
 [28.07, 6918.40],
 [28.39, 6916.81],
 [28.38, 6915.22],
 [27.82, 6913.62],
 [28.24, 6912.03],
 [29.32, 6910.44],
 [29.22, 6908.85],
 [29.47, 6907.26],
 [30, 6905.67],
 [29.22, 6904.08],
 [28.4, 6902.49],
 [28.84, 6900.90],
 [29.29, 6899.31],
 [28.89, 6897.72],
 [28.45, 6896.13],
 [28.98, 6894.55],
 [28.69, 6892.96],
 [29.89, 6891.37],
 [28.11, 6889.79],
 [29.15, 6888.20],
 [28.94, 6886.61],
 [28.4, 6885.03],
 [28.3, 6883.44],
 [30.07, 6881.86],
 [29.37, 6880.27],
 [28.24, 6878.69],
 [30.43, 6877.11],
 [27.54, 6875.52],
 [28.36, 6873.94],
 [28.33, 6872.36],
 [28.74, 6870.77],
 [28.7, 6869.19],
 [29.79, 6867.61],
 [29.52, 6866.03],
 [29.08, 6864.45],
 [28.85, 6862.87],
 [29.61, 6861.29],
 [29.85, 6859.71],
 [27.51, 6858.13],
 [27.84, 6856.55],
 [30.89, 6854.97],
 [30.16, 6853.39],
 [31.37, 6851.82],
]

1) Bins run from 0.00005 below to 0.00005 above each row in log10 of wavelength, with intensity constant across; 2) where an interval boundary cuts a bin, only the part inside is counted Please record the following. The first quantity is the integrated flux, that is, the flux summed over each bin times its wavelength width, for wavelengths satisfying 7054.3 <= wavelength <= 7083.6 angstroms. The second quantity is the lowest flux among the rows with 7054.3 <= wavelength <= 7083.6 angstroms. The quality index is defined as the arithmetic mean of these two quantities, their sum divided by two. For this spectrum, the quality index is 422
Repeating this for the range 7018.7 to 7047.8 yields 420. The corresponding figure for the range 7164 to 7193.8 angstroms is 409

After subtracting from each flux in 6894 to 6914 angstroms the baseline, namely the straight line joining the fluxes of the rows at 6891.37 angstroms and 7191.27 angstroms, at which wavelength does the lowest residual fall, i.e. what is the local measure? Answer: 6913.62 angstroms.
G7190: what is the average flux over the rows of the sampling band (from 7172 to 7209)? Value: 26.7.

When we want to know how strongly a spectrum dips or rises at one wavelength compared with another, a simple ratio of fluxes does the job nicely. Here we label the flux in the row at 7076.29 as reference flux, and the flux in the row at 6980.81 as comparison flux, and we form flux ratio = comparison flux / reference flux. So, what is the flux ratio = 1.011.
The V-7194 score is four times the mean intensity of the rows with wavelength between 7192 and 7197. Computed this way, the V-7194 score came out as 106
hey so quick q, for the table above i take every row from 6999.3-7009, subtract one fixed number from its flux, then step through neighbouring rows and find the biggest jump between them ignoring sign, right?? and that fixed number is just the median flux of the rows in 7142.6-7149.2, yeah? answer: 1.5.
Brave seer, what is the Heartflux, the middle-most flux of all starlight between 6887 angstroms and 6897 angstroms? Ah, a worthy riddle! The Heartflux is 28.8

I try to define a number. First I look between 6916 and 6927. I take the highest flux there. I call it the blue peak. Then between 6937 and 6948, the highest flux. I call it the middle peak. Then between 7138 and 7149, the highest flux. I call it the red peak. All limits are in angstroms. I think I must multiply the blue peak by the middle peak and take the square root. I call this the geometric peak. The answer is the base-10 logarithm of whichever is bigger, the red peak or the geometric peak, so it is 1.481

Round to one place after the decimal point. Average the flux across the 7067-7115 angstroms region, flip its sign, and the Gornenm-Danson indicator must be -27.5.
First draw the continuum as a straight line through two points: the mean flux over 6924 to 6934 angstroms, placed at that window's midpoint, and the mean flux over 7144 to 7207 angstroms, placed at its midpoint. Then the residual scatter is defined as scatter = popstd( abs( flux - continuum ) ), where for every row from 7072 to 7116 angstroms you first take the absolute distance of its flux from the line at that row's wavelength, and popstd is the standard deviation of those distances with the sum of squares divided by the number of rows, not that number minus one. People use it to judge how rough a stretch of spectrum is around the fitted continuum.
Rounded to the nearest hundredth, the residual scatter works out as 0.50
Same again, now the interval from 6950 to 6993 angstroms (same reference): 0.53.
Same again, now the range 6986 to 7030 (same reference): 0.62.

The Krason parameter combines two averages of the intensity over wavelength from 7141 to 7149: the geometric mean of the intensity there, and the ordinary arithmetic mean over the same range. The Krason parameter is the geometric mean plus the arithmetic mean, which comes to 54.9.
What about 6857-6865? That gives 57.9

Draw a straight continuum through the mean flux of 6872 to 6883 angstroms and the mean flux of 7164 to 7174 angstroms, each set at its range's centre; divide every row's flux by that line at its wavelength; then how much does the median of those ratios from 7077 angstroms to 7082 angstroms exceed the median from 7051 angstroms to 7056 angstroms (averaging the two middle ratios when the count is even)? 0.002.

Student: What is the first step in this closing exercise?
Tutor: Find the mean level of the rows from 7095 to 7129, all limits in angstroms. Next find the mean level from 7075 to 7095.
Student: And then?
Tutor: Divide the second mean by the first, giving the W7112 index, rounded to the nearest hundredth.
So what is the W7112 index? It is 1.01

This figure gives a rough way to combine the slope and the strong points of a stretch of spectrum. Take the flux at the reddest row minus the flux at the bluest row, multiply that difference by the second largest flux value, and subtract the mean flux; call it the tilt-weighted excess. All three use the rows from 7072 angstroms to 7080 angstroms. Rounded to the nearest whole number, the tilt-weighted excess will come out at 17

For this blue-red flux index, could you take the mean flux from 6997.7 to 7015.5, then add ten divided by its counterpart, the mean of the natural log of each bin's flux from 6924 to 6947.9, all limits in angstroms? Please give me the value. 30.7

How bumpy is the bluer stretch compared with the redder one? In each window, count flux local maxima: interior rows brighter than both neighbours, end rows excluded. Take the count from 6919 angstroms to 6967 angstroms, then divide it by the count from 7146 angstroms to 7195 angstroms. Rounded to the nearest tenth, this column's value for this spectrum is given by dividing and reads 1.3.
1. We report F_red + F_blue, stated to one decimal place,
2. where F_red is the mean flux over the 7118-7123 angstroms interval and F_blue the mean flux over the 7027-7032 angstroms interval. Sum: 55.7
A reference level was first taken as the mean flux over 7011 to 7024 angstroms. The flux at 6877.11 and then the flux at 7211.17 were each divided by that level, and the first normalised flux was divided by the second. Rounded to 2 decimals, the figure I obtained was 1.14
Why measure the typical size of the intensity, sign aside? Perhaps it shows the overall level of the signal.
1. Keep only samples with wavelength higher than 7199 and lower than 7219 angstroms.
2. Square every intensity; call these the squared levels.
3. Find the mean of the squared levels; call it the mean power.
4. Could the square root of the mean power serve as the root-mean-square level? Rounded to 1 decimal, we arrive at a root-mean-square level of 26.7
